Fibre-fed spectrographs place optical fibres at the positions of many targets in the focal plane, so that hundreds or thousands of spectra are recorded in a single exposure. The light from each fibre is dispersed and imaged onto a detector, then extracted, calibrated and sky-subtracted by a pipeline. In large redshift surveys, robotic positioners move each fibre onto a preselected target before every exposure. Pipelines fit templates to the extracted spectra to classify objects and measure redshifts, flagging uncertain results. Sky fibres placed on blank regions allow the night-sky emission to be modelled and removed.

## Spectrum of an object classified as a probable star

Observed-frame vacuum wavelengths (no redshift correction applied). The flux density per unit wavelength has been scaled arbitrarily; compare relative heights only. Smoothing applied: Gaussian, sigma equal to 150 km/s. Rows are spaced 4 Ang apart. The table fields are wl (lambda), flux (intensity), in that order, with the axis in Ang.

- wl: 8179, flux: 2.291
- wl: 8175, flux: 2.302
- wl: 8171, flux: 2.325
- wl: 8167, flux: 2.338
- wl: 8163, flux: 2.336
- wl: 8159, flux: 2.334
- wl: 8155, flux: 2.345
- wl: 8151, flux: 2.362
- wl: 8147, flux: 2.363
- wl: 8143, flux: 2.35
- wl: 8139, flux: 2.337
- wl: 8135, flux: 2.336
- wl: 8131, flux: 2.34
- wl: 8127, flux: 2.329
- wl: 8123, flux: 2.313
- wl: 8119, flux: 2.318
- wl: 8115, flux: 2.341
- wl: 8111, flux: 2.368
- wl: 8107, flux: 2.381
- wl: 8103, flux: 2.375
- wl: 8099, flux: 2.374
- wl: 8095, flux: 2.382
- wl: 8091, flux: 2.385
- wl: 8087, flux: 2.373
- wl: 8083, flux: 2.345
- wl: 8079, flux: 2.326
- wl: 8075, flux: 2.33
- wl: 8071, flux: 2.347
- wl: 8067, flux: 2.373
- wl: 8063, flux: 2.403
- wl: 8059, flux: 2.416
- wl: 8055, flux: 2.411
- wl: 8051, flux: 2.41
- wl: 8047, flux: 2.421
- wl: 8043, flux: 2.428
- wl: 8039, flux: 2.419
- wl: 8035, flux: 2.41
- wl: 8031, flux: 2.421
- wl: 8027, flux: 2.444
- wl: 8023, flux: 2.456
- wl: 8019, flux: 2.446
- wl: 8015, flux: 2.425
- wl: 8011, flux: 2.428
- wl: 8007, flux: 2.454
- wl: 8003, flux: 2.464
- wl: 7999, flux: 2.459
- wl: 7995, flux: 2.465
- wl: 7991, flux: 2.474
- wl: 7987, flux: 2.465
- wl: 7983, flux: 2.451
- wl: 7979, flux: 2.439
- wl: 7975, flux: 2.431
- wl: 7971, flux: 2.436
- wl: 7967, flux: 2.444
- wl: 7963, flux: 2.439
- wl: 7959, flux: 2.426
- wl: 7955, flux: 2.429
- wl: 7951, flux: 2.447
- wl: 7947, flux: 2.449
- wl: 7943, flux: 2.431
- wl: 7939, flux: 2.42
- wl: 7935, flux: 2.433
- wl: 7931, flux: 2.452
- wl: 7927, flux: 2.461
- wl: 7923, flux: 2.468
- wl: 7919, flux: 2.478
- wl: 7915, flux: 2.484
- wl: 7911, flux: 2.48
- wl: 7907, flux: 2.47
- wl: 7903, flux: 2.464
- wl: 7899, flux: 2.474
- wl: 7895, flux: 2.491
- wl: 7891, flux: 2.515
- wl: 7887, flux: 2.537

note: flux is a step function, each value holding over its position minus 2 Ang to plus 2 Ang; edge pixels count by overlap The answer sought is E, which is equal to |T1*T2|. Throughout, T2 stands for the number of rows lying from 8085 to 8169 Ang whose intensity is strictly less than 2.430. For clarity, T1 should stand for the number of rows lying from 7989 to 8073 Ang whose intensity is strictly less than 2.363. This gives 21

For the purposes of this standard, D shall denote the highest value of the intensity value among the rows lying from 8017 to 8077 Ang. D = 2.456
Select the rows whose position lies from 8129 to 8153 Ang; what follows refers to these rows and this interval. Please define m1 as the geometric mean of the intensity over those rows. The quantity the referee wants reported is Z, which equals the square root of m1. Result 1.53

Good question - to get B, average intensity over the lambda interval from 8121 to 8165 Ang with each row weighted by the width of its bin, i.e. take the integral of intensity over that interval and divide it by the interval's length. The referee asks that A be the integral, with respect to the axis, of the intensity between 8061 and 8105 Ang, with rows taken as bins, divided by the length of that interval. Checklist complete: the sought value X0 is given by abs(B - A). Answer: 0.02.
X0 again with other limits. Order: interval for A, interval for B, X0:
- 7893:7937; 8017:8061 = 0.04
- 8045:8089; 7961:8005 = 0.07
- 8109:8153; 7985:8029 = 0.11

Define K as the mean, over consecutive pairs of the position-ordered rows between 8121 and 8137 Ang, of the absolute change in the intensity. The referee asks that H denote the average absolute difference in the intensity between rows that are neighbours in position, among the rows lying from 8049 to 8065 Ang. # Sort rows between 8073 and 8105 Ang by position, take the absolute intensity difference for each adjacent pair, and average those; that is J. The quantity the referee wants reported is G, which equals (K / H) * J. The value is 0.017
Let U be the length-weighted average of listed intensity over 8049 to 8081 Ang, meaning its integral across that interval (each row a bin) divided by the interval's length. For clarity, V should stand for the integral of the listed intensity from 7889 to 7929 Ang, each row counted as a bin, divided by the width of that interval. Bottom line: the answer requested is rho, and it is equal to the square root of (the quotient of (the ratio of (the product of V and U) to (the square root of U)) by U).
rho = 1.27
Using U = 2.38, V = 2.48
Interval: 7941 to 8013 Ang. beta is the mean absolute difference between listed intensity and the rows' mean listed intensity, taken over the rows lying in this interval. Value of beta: 0.0125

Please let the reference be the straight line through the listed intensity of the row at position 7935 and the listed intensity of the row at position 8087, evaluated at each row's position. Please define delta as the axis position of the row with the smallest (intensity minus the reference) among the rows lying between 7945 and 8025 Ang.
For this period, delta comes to 7959 Ang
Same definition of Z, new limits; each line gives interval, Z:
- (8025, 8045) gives 1.56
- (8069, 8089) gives 1.53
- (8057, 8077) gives 1.54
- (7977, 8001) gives 1.57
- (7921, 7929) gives 1.57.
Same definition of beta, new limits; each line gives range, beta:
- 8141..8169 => 0.0098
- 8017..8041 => 0.0160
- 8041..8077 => 0.0288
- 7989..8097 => 0.0330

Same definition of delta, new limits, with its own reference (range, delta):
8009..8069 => 8067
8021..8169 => 8079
